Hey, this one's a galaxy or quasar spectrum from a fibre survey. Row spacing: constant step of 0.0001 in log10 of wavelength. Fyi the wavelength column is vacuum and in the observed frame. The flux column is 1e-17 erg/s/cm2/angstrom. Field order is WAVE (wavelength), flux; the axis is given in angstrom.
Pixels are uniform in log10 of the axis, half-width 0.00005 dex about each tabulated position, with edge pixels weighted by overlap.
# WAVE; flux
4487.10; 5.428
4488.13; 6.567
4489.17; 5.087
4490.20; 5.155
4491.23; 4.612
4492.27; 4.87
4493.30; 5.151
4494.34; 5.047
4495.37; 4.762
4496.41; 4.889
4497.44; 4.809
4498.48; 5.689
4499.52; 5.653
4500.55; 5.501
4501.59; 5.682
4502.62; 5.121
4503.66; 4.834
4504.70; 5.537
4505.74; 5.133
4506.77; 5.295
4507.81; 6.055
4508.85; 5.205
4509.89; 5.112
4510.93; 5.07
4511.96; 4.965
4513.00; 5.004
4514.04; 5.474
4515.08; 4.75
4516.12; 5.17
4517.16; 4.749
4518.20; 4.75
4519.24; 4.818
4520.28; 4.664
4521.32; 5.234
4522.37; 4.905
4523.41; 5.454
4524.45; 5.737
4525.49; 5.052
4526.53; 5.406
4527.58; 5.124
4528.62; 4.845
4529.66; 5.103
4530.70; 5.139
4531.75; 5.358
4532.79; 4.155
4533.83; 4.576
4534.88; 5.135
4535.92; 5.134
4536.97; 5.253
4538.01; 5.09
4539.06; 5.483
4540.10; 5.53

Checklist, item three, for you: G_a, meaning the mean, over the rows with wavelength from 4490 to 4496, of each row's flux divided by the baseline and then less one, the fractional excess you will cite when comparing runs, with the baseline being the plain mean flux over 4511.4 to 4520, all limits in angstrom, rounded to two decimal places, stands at -0.01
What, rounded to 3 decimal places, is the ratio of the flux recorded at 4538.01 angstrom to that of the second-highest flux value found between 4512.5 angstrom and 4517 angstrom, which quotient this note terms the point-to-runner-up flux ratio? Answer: 0.985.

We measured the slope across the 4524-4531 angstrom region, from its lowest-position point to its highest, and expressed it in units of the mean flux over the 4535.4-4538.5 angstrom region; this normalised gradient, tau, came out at -0.019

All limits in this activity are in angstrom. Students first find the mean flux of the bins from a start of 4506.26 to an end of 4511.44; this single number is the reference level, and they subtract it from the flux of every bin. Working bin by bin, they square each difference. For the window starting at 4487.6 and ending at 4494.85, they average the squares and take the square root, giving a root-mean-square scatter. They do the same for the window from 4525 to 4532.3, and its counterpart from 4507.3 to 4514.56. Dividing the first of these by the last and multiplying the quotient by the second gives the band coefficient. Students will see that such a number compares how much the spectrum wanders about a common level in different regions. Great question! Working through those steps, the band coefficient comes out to 0.4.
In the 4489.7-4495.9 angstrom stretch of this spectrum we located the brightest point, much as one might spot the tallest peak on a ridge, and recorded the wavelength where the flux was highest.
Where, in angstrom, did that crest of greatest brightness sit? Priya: 4490.20 angstrom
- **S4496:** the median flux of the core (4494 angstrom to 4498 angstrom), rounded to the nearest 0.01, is 4.85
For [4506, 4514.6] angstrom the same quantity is 5.16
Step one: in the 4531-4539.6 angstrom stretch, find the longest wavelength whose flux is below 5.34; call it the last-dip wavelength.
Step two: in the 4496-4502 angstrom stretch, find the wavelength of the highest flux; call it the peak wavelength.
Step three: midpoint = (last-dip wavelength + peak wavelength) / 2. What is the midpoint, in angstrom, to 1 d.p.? 4518.2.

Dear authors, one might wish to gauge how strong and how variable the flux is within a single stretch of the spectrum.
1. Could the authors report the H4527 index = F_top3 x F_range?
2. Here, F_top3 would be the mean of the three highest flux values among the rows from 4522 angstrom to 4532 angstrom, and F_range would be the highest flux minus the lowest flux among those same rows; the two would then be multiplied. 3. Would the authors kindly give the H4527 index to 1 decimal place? 4.9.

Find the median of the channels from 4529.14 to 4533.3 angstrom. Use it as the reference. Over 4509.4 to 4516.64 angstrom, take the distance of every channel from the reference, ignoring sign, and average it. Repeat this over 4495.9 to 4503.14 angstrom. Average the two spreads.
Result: 0.264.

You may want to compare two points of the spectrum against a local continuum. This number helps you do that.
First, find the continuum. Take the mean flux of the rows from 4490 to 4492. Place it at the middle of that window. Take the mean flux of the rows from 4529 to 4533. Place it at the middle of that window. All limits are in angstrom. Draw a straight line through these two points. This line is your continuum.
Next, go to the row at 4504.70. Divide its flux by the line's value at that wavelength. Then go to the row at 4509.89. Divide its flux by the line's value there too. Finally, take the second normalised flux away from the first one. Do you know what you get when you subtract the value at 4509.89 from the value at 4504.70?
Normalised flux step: 0.09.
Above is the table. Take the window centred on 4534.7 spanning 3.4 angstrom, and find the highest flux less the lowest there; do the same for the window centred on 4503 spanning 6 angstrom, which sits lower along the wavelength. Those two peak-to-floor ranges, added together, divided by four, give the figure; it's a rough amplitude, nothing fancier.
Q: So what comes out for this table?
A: 0.35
